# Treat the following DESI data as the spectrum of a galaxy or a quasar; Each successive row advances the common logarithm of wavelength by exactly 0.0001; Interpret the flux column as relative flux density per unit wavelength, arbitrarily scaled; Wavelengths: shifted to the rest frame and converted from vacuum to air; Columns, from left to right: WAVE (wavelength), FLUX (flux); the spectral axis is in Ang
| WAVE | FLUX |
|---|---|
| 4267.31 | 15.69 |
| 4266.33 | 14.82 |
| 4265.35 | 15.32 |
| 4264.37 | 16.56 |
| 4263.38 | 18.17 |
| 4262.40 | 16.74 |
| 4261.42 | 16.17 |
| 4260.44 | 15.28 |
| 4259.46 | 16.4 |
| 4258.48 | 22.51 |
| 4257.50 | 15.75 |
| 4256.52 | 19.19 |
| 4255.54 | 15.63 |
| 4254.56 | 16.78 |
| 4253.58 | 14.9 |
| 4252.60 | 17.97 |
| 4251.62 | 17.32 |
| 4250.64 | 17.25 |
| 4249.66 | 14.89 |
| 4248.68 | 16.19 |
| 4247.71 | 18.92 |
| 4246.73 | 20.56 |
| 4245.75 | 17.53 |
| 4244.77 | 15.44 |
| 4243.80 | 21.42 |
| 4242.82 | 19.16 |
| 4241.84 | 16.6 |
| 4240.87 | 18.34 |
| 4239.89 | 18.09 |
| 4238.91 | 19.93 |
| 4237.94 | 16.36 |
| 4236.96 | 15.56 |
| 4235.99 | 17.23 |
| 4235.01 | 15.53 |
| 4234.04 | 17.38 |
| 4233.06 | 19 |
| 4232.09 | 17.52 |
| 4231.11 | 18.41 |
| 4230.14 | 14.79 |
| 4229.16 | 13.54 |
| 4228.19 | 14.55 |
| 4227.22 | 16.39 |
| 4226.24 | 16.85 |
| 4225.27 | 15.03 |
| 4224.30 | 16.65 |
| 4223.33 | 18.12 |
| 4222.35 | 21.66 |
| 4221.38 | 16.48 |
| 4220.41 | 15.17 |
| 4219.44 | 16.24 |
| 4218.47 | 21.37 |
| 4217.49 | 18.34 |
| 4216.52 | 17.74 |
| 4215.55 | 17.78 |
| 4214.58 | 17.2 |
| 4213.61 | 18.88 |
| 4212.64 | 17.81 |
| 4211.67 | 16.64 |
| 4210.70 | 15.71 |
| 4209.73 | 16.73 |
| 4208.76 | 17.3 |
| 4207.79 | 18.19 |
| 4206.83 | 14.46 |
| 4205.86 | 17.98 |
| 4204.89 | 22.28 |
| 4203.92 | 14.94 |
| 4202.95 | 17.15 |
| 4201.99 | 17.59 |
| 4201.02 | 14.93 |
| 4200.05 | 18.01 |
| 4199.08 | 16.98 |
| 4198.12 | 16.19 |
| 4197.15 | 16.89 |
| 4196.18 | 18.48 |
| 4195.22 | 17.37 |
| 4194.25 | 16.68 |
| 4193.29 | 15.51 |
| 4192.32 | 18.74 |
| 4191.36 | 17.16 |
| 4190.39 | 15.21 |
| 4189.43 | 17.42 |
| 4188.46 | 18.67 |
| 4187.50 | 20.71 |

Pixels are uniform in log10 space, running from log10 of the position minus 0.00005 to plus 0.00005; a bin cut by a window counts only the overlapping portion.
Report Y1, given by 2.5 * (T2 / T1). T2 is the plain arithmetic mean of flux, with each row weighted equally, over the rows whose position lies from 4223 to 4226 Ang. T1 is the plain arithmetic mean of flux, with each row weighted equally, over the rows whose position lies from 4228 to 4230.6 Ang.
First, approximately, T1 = 14.3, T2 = 16.6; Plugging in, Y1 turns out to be 2.90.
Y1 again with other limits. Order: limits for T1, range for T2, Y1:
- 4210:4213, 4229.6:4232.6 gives 2.53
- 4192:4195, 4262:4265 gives 2.53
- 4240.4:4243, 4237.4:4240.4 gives 2.51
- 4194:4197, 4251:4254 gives 2.39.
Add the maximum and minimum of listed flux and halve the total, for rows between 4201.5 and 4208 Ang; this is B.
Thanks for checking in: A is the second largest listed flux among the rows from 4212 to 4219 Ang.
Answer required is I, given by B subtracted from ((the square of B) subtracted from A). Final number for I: -337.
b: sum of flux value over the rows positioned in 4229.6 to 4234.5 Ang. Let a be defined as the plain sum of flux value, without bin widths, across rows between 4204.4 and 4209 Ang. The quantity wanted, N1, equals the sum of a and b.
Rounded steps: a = 90.2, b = 87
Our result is 177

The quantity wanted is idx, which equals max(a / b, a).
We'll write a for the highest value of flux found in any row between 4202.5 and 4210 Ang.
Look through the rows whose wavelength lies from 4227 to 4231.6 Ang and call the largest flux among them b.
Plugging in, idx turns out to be 22.3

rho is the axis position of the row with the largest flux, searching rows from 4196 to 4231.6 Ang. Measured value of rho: 4204.89 Ang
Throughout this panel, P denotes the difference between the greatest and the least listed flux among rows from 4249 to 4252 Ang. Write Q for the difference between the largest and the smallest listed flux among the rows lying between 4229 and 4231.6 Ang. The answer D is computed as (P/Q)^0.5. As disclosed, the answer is 0.7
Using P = 2.4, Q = 4.9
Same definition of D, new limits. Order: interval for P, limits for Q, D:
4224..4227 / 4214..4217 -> 1.8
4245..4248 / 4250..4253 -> 2.1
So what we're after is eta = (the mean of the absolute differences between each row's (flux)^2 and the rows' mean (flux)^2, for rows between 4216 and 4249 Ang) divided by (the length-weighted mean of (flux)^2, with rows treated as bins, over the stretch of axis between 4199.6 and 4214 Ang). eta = 0.190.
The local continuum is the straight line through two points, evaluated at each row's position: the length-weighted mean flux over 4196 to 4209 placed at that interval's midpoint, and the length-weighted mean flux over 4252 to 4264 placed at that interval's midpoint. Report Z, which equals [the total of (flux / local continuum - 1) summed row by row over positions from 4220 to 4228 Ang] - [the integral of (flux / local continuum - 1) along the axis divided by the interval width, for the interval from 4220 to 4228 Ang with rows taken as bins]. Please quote -0.05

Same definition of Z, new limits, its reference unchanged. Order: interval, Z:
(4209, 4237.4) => -0.21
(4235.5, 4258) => 0.39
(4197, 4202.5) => -0.13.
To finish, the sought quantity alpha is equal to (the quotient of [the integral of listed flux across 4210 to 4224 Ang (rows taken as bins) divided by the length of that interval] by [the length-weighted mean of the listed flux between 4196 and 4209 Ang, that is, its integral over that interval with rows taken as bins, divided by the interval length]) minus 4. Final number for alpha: -2.968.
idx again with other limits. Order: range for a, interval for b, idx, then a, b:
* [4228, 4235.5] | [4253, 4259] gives 19.0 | 19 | 22.51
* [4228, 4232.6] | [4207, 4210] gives 18.4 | 18.41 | 18.19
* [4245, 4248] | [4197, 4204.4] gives 20.6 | 20.56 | 18.01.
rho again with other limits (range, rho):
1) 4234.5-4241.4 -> 4238.91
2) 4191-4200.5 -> 4192.32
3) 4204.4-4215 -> 4204.89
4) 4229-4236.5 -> 4233.06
